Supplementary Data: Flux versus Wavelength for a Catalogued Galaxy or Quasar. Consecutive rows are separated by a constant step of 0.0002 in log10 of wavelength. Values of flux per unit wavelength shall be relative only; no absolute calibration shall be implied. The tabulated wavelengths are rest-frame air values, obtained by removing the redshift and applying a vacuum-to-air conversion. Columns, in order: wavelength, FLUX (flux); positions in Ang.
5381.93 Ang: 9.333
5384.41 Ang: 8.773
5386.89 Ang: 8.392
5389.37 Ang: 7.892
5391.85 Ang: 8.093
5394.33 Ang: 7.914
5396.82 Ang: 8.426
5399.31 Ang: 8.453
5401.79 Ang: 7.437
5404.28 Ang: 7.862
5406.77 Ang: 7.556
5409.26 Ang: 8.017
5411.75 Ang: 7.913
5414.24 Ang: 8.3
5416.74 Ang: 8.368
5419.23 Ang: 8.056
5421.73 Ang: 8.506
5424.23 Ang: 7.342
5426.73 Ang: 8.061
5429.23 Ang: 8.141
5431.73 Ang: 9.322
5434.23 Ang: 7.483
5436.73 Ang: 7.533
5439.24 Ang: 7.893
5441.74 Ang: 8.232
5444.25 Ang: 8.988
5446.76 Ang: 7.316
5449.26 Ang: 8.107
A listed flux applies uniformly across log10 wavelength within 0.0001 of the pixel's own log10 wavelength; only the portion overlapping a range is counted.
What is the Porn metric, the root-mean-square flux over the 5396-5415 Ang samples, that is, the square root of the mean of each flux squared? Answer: 8.00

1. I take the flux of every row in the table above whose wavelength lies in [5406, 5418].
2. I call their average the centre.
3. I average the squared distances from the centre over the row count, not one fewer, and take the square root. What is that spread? 0.29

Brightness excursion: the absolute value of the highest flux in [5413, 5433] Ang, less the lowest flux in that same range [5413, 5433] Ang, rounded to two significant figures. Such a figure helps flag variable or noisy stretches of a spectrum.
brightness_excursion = 2.0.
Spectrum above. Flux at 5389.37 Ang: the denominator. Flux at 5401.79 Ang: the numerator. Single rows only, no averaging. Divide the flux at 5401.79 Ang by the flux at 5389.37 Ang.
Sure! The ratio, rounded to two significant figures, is 0.94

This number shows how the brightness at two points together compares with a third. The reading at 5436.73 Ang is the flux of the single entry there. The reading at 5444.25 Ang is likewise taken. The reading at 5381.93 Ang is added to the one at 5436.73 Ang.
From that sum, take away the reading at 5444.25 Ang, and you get 7.9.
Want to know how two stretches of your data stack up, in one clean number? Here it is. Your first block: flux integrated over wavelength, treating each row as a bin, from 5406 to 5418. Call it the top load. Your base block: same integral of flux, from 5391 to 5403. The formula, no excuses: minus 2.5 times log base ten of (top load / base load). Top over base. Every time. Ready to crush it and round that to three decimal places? 0.002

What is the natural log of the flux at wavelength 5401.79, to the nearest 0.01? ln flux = 2.01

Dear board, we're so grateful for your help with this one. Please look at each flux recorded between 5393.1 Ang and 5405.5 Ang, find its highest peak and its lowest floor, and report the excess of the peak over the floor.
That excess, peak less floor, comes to 1.02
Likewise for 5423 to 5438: 1.98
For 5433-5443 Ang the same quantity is 0.75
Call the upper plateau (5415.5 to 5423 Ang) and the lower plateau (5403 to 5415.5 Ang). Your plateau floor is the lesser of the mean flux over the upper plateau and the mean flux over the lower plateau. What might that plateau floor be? 7.9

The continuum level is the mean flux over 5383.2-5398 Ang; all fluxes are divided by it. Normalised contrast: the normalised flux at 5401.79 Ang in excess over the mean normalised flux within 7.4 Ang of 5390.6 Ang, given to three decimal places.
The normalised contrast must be -0.098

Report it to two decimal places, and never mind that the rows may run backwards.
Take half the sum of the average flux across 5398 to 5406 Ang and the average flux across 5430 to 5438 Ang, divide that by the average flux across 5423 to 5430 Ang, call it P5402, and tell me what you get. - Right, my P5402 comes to 1.02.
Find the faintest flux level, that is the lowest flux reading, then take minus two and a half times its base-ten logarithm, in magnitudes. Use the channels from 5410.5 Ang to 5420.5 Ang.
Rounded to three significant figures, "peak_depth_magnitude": -2.25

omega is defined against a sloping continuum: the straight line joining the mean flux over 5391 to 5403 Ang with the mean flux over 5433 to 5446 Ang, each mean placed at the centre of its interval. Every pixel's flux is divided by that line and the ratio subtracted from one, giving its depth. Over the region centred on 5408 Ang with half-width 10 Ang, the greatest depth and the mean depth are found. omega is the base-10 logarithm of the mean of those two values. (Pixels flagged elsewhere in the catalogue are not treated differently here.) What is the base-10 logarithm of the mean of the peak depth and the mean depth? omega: -1.37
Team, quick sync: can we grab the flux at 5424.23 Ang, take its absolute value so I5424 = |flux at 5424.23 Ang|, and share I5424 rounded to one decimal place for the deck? 7.3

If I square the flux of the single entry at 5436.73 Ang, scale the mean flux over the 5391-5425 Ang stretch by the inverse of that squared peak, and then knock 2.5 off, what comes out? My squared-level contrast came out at -2.36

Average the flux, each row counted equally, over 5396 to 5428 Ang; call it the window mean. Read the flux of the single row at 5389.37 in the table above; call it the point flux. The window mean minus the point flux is 0.1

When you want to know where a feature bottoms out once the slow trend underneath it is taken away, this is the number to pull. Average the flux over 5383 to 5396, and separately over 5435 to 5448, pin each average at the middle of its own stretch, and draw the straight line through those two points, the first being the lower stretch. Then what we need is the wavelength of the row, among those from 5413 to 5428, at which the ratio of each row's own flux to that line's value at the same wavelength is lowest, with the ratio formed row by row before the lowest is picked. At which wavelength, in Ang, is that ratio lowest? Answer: 5424.23 Ang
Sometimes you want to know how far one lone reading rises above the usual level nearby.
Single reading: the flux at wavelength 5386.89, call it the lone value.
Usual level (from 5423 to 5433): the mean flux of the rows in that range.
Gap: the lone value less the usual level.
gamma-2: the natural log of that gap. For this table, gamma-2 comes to -1.7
